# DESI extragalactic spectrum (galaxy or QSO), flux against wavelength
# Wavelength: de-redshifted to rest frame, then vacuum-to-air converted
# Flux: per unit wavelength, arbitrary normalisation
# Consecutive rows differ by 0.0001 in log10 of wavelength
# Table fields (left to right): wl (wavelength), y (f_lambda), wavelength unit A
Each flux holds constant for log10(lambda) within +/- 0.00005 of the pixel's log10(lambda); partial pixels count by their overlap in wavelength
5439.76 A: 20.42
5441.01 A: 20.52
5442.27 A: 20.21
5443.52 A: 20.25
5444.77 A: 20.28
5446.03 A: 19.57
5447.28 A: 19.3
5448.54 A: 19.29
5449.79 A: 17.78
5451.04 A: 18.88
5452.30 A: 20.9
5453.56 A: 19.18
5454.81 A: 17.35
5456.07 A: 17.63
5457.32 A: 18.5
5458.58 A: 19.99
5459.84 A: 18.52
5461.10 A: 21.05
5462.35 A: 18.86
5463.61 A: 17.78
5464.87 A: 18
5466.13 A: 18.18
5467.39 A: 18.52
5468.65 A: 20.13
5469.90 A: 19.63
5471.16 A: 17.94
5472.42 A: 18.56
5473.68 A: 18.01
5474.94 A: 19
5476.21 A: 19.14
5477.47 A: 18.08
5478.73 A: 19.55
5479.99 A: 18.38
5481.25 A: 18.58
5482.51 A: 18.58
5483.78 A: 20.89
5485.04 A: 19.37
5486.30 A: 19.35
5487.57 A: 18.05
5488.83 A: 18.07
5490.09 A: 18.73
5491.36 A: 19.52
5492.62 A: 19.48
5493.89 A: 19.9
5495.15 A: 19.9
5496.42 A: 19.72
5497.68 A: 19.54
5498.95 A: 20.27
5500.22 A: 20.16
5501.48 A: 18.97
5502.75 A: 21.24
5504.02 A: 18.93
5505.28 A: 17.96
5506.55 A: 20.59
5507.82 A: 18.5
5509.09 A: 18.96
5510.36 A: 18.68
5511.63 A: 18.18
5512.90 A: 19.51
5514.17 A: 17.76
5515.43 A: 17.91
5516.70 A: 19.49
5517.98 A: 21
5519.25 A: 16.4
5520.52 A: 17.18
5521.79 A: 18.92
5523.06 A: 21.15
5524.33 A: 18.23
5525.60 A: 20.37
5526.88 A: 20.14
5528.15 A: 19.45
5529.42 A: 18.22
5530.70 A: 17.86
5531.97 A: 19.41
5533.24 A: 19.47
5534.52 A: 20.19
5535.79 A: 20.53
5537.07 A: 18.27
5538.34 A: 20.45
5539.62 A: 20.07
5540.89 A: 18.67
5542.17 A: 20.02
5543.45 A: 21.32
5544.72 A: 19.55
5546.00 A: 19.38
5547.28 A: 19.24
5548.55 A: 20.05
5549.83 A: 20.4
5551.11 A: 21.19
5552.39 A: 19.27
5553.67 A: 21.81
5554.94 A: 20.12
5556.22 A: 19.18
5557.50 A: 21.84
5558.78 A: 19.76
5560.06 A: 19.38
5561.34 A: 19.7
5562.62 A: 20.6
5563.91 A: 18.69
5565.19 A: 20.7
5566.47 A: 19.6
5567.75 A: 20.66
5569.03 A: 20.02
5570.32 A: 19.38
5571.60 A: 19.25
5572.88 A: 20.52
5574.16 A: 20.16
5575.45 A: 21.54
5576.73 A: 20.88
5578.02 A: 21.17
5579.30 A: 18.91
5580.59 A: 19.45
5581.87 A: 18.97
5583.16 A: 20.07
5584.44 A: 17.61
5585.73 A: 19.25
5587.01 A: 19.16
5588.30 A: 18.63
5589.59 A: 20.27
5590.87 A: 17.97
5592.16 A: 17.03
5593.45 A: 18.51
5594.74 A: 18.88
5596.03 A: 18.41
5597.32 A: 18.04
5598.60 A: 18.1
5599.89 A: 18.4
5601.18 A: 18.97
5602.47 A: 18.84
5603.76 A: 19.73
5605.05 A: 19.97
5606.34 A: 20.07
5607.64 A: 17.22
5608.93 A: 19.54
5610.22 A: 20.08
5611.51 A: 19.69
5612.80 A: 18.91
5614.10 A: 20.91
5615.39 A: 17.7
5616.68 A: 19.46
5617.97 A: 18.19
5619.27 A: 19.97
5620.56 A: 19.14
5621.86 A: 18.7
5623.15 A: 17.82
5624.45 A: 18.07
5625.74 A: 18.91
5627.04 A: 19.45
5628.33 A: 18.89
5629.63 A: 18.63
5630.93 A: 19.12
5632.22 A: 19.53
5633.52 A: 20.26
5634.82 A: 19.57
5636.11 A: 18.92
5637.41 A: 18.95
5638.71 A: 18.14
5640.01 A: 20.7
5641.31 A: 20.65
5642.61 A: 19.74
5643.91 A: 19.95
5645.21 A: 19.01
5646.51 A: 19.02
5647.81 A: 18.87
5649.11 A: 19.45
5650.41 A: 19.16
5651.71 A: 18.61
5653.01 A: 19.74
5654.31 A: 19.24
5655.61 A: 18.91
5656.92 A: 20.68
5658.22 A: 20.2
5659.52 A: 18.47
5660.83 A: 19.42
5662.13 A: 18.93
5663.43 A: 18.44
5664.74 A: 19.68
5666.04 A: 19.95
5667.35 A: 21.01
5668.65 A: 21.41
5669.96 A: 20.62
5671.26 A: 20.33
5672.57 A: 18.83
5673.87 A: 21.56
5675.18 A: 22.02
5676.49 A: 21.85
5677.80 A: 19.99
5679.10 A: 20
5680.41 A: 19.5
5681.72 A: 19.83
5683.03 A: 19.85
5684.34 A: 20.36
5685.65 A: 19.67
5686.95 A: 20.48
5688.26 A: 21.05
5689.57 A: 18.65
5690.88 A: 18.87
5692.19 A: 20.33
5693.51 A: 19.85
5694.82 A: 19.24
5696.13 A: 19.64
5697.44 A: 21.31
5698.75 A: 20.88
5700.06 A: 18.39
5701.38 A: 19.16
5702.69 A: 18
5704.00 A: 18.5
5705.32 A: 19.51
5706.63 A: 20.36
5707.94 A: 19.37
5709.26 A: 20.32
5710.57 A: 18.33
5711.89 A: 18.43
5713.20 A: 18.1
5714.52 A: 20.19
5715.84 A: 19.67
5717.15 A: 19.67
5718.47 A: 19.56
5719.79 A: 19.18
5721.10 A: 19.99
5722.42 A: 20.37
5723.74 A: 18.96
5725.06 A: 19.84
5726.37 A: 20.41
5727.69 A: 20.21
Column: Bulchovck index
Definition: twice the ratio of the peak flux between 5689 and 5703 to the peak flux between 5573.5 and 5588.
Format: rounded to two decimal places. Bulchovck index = 1.98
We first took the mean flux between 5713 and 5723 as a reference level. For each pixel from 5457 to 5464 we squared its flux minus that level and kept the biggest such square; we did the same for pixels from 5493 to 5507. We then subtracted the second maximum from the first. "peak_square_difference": 1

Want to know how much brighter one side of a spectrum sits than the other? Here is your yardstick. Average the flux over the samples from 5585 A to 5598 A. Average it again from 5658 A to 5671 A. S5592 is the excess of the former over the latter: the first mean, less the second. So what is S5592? -1.2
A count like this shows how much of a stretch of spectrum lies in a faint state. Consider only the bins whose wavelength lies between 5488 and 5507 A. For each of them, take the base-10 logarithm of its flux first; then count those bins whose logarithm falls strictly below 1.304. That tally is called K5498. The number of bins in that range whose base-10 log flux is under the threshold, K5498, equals 11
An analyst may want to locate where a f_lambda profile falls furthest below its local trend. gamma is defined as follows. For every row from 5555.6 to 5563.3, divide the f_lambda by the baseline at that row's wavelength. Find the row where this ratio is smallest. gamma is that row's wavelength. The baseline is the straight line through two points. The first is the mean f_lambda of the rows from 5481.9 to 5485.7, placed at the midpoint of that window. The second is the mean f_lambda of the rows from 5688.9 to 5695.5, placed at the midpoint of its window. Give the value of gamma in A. 5556.22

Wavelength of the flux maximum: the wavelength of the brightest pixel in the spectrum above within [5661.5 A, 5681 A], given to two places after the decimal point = 5675.18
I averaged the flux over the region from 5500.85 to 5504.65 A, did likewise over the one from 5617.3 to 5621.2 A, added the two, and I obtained 38.8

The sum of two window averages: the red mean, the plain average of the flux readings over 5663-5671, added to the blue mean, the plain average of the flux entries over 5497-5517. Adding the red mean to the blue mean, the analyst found 39.4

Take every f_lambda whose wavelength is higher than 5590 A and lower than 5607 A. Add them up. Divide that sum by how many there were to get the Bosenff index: 18.7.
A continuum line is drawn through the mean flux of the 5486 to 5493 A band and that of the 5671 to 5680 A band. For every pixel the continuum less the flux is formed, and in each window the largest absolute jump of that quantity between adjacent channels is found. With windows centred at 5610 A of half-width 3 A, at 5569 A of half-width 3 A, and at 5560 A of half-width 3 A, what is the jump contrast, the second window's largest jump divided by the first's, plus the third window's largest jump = 2.5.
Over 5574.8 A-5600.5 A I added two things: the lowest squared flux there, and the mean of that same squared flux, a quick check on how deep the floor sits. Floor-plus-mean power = 655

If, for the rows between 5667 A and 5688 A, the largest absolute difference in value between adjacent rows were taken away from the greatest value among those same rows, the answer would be 19.3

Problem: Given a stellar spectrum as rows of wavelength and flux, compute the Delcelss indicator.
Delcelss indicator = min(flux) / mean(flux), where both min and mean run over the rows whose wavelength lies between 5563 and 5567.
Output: 0.95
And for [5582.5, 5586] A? 0.93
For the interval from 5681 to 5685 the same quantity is 0.99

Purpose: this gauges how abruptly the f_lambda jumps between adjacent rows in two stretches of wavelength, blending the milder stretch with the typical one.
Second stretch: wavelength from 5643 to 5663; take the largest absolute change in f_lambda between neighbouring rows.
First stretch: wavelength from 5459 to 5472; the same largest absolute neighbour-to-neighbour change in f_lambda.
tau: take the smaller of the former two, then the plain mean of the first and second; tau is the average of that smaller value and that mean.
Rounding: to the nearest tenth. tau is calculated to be 2.0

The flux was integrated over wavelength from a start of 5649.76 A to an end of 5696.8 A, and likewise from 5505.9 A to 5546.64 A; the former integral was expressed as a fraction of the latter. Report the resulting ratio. 1.2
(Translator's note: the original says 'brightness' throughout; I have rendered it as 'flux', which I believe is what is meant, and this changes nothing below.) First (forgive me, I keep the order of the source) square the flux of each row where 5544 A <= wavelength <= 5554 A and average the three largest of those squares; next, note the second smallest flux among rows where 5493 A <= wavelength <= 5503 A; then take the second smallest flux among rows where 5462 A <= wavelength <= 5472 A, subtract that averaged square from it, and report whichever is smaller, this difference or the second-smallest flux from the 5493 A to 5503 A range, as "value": -429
